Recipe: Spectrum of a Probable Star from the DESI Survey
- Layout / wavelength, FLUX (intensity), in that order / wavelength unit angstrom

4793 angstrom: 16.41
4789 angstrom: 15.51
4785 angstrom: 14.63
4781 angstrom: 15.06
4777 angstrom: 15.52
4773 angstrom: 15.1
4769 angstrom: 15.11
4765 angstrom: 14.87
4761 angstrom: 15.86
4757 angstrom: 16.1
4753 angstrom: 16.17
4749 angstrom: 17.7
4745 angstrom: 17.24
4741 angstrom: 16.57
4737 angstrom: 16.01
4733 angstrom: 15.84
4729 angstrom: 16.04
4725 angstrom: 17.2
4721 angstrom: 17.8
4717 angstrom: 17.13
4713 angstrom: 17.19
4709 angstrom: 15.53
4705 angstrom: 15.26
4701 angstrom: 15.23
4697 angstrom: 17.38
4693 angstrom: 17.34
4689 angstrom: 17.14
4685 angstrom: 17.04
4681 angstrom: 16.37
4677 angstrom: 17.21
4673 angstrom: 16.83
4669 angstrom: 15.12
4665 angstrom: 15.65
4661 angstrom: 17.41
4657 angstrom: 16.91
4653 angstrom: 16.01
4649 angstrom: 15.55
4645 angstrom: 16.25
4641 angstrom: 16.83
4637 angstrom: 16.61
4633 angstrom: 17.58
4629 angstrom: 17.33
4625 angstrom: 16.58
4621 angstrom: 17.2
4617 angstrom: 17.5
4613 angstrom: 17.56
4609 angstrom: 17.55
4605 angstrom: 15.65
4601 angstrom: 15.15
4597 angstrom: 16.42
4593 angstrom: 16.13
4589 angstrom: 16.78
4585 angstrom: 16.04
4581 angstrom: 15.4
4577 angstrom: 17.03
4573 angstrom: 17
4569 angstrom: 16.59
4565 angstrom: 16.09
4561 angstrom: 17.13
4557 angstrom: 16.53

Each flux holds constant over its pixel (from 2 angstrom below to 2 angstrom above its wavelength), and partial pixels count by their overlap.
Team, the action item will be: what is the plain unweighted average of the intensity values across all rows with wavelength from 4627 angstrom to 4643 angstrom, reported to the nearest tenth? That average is 17.1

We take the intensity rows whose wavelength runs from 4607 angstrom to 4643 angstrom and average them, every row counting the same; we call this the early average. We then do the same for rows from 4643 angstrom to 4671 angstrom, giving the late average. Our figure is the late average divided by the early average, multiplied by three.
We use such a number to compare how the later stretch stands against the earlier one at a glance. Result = 2.81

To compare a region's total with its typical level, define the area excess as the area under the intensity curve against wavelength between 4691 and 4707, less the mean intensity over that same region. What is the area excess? 245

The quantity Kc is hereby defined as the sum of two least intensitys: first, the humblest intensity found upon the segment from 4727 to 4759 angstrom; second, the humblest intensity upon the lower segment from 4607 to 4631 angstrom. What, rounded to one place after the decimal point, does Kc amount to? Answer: 32.4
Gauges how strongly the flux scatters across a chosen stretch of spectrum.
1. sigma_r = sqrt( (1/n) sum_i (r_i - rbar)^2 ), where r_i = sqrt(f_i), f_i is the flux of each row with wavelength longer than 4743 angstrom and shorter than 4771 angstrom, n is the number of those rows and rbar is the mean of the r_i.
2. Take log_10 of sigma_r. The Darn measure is -0.93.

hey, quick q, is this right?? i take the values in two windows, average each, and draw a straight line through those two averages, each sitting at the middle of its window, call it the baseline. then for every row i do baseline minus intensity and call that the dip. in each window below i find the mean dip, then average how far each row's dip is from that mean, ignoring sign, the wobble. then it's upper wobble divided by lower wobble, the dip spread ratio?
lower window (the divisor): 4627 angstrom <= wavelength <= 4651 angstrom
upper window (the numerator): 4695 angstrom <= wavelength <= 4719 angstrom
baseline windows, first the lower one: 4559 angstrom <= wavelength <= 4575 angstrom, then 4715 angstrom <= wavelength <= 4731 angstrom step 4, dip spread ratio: 1.7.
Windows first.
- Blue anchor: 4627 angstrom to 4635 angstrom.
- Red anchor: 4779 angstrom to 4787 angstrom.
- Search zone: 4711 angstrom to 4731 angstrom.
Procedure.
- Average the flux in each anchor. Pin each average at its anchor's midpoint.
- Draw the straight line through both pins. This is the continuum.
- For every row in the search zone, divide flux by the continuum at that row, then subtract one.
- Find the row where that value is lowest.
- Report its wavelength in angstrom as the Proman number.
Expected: 4729 angstrom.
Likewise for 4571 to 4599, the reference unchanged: 4581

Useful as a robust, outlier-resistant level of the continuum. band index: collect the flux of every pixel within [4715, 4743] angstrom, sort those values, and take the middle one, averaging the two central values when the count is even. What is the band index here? 16.6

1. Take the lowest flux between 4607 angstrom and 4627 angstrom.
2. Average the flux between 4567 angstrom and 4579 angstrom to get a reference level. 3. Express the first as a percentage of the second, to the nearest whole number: 98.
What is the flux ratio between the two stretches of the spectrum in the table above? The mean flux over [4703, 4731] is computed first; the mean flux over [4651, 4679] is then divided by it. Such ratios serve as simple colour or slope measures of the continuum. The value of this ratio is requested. 0.99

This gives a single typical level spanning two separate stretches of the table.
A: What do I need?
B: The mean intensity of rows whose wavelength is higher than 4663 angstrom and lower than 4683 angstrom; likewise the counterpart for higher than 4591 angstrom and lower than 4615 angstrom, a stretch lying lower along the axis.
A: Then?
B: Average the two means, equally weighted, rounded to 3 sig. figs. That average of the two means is 16.3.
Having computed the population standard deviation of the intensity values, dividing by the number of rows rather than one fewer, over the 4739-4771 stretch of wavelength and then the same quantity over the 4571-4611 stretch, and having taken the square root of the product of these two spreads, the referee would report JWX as 0.818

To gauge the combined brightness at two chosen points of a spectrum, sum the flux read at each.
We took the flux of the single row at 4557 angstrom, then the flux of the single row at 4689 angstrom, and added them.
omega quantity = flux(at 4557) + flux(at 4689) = 33.7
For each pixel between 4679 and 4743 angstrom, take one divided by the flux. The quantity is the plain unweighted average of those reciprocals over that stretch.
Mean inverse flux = 0.0605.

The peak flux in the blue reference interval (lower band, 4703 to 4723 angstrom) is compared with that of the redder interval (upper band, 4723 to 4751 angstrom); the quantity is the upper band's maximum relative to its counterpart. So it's 0.994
